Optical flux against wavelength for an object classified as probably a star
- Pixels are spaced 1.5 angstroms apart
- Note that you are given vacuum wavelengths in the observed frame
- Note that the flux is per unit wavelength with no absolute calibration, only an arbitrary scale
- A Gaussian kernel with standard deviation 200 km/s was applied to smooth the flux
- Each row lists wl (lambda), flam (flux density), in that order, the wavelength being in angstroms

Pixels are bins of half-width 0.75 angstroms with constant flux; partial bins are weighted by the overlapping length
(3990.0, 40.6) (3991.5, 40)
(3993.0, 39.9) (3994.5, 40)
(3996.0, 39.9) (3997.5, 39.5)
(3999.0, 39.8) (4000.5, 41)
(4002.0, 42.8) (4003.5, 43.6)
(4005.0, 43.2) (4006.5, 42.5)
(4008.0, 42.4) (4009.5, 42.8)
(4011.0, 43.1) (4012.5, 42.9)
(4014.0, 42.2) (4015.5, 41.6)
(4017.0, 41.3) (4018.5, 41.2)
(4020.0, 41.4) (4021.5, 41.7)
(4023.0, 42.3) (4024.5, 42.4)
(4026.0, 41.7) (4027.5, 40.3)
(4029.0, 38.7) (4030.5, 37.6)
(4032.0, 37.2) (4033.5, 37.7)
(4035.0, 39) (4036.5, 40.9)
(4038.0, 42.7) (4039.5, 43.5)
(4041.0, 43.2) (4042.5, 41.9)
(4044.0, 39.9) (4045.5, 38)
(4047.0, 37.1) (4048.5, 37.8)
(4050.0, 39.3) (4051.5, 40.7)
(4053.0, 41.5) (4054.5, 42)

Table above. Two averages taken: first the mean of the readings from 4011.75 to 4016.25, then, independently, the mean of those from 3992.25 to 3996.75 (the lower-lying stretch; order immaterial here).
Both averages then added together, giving 82.2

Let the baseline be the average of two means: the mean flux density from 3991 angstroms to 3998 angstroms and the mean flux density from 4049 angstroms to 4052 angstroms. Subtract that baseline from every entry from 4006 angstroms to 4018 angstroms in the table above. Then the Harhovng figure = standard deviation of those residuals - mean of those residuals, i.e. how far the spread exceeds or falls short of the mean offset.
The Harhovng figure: -2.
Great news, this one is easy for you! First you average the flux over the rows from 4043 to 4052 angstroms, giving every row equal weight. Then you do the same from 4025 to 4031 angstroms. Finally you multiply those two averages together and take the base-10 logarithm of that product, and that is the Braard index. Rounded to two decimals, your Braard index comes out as 3.19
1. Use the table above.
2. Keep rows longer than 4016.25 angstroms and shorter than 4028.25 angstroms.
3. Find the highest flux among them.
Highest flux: 42.4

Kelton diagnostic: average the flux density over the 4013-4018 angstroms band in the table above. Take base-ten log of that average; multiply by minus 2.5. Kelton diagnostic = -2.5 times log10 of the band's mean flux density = -4.05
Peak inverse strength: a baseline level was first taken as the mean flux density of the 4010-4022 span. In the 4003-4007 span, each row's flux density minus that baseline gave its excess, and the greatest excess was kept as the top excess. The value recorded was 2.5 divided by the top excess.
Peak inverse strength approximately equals 1.5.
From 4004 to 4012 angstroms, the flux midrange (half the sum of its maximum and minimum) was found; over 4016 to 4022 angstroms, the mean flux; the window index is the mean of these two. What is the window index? 42.1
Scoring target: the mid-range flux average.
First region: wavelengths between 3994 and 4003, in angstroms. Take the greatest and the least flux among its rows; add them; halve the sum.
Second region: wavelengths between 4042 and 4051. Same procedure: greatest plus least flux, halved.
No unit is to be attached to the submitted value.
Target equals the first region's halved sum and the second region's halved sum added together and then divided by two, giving 40.3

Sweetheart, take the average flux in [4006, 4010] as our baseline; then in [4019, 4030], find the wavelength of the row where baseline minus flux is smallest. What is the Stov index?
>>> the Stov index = 4024.5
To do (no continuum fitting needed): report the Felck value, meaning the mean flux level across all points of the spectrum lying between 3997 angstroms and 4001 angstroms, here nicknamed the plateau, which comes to 40.1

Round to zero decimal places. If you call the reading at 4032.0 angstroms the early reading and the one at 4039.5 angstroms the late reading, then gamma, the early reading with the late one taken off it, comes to -6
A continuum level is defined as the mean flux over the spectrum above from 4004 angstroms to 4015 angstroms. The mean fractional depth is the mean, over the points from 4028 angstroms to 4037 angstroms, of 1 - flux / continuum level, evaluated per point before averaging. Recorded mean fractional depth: 0.099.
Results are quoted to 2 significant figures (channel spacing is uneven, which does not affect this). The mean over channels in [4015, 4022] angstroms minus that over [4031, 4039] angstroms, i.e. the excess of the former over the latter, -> 1.9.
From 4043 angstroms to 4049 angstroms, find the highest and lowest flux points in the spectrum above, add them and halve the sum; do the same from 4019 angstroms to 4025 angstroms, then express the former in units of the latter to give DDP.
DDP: 0.92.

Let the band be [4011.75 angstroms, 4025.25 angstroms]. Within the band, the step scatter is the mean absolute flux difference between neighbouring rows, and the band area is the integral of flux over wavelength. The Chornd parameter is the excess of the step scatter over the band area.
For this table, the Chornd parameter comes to -565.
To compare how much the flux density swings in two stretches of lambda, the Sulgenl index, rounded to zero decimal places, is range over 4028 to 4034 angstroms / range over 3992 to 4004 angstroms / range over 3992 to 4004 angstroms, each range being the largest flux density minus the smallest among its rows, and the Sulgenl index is 0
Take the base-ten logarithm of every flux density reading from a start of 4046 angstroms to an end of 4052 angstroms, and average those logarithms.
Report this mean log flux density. 1.59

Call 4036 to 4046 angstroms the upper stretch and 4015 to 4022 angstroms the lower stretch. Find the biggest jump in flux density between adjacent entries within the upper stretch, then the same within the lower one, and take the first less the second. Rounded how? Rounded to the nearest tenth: 1.7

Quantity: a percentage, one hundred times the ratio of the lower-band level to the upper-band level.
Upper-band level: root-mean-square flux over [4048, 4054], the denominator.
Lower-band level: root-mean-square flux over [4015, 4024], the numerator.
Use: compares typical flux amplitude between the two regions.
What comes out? 104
